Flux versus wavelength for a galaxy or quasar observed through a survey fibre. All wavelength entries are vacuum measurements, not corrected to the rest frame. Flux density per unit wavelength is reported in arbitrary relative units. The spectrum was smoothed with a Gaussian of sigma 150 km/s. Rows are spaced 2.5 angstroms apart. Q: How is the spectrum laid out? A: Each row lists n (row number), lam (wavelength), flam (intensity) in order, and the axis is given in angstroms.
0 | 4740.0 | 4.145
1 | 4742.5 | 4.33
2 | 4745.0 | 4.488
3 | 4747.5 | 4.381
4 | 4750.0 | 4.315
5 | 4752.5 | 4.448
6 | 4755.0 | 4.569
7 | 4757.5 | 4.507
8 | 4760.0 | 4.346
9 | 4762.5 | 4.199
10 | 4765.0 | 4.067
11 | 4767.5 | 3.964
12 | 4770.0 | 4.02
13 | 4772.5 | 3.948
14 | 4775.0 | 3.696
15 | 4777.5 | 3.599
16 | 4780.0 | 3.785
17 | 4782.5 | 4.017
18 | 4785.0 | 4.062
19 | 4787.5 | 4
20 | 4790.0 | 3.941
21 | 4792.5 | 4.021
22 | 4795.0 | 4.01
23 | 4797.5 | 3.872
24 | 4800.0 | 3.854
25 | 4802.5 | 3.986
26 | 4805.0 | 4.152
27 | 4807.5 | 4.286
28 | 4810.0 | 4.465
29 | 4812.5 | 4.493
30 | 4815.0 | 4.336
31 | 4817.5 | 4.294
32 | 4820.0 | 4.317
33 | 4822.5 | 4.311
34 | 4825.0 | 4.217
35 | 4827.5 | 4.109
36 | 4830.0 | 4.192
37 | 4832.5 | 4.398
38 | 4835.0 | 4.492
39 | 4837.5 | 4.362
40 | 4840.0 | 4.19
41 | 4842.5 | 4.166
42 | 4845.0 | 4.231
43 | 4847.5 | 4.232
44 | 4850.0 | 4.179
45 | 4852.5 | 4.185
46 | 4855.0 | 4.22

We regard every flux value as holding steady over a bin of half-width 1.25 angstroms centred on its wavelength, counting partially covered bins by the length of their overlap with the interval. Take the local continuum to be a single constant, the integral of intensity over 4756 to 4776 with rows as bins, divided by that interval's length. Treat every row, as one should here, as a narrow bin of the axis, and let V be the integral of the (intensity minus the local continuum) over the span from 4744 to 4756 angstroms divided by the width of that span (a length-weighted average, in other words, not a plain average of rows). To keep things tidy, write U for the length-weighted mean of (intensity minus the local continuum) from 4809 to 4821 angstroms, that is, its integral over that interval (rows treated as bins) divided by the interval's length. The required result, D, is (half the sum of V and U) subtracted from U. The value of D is -0.03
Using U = 0.3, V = 0.33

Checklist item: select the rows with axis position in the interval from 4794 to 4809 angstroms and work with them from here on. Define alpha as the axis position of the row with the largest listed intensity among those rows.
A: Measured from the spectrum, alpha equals 4807.5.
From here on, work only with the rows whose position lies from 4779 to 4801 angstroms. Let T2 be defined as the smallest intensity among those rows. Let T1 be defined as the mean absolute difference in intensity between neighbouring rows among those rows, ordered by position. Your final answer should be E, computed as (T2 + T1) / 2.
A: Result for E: 1.93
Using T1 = 0.08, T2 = 3.785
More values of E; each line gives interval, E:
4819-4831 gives 2.09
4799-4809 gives 2.00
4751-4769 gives 2.04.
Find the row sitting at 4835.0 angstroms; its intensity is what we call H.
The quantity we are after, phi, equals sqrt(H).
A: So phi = 2.12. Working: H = 4.492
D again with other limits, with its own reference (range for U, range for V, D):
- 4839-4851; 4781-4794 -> 0.10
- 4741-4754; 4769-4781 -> 0.29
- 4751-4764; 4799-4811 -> 0.13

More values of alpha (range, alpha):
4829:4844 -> 4835.0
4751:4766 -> 4755.0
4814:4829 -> 4815.0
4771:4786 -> 4785.0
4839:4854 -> 4847.5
